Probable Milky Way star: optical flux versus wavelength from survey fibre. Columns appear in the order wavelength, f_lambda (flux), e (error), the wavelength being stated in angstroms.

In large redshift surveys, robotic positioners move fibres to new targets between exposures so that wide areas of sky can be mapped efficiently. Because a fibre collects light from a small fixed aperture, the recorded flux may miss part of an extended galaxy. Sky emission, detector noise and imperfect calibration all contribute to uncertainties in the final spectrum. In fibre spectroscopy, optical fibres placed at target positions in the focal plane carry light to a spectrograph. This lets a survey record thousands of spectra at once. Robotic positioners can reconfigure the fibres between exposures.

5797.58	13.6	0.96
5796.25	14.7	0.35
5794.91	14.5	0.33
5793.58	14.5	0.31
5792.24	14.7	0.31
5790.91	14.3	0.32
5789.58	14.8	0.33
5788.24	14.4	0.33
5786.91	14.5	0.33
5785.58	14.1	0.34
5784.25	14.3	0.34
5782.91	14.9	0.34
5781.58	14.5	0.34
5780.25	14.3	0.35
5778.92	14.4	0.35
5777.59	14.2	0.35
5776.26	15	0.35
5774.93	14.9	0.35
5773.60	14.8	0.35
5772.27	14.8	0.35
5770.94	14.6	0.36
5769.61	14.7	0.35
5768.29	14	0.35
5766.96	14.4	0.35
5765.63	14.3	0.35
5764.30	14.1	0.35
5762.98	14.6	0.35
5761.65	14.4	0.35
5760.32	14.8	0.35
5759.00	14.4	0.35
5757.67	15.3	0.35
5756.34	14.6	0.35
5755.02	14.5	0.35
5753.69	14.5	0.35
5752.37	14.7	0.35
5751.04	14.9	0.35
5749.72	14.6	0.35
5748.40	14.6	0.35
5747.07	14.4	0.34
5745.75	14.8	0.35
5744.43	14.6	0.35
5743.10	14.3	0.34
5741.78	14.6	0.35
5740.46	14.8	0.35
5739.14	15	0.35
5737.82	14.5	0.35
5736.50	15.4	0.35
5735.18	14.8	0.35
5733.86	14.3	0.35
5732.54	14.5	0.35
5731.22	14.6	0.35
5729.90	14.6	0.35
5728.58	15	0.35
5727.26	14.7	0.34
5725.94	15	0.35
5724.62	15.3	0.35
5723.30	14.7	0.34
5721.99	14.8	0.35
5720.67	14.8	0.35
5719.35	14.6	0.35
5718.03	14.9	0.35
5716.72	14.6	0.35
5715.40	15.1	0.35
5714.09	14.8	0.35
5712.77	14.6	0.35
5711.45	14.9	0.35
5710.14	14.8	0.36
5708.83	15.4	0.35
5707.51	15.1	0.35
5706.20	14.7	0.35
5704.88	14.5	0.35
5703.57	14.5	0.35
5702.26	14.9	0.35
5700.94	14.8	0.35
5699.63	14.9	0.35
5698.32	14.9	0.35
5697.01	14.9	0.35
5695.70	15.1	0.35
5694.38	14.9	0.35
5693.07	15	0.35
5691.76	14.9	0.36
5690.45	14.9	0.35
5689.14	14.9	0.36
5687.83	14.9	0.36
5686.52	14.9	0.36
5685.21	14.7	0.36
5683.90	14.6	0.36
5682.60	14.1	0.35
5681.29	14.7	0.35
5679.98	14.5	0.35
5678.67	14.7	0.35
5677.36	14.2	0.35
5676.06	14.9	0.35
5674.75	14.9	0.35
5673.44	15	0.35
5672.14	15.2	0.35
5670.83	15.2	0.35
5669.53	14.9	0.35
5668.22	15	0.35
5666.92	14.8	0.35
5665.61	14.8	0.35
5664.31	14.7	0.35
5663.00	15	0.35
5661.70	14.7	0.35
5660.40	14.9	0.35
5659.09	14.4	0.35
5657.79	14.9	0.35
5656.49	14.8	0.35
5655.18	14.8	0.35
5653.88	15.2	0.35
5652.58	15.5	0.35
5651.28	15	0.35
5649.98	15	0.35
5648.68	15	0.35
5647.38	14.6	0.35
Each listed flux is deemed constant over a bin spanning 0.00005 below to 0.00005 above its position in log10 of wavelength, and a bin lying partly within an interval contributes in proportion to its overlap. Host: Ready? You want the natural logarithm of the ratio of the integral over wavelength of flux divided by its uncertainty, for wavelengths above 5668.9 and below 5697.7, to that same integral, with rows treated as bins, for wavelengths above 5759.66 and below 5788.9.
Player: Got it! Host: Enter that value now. -0.011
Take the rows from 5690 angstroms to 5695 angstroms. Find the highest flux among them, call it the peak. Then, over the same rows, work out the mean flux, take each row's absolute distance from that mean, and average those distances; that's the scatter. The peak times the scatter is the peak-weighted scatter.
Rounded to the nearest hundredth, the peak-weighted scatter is 0.56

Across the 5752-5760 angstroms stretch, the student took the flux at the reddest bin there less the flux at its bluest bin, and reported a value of -0.3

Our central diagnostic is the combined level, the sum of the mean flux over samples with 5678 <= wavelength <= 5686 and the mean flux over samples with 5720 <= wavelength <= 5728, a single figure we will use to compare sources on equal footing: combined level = 29.4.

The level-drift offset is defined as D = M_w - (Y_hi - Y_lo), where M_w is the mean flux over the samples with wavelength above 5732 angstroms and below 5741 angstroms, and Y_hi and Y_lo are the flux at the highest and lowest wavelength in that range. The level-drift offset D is 14.5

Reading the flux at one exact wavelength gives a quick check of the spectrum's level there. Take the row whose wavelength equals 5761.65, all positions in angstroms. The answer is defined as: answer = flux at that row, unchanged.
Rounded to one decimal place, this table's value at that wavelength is 14.4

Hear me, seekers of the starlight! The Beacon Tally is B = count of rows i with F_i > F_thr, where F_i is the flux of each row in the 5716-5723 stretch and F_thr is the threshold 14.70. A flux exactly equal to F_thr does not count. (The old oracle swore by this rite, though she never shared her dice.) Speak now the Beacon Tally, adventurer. 3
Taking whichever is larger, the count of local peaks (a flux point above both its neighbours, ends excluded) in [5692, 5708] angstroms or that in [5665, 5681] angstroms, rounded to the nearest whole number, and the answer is 2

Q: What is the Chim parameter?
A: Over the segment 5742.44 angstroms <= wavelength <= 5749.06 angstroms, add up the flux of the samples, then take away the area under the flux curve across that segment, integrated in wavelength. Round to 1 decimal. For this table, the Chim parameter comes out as -23.5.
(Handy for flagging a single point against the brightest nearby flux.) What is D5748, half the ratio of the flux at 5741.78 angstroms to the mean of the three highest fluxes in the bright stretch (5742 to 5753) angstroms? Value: 0.493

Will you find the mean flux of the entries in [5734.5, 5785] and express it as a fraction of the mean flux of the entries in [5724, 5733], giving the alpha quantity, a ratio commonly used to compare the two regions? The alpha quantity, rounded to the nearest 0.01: 0.99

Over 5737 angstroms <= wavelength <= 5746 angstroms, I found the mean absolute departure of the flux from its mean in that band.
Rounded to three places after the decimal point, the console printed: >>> 0.180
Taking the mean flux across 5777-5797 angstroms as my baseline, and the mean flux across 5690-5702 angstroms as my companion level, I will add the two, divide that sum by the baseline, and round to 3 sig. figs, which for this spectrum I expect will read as 2.03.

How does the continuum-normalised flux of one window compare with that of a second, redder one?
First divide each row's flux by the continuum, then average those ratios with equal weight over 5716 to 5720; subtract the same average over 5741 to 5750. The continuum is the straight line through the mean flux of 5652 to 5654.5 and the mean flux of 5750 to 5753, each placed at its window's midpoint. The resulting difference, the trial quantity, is -0.001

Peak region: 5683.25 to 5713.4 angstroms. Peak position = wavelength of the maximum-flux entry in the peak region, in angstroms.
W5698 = 5708.83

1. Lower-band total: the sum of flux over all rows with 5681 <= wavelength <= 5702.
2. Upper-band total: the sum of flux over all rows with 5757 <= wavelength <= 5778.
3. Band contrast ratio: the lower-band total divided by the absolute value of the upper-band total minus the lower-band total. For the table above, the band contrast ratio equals 62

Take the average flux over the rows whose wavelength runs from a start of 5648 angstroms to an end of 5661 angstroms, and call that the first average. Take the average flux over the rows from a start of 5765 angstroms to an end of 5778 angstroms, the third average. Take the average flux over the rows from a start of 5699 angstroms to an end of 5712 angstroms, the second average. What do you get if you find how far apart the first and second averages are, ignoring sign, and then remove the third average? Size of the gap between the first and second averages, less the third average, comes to -14.5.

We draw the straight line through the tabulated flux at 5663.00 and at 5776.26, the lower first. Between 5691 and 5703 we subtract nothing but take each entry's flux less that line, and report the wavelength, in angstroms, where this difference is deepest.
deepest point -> 5700.94 angstroms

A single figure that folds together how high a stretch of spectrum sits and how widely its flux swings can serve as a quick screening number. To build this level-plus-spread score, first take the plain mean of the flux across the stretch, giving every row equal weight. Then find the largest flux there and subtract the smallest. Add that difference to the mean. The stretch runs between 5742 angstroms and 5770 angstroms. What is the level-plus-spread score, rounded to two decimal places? 15.85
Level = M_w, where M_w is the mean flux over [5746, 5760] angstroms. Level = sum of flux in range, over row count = 14.7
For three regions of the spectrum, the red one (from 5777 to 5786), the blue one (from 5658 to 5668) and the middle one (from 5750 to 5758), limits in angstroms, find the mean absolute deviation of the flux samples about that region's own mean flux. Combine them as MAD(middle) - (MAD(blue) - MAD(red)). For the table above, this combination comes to 0.28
